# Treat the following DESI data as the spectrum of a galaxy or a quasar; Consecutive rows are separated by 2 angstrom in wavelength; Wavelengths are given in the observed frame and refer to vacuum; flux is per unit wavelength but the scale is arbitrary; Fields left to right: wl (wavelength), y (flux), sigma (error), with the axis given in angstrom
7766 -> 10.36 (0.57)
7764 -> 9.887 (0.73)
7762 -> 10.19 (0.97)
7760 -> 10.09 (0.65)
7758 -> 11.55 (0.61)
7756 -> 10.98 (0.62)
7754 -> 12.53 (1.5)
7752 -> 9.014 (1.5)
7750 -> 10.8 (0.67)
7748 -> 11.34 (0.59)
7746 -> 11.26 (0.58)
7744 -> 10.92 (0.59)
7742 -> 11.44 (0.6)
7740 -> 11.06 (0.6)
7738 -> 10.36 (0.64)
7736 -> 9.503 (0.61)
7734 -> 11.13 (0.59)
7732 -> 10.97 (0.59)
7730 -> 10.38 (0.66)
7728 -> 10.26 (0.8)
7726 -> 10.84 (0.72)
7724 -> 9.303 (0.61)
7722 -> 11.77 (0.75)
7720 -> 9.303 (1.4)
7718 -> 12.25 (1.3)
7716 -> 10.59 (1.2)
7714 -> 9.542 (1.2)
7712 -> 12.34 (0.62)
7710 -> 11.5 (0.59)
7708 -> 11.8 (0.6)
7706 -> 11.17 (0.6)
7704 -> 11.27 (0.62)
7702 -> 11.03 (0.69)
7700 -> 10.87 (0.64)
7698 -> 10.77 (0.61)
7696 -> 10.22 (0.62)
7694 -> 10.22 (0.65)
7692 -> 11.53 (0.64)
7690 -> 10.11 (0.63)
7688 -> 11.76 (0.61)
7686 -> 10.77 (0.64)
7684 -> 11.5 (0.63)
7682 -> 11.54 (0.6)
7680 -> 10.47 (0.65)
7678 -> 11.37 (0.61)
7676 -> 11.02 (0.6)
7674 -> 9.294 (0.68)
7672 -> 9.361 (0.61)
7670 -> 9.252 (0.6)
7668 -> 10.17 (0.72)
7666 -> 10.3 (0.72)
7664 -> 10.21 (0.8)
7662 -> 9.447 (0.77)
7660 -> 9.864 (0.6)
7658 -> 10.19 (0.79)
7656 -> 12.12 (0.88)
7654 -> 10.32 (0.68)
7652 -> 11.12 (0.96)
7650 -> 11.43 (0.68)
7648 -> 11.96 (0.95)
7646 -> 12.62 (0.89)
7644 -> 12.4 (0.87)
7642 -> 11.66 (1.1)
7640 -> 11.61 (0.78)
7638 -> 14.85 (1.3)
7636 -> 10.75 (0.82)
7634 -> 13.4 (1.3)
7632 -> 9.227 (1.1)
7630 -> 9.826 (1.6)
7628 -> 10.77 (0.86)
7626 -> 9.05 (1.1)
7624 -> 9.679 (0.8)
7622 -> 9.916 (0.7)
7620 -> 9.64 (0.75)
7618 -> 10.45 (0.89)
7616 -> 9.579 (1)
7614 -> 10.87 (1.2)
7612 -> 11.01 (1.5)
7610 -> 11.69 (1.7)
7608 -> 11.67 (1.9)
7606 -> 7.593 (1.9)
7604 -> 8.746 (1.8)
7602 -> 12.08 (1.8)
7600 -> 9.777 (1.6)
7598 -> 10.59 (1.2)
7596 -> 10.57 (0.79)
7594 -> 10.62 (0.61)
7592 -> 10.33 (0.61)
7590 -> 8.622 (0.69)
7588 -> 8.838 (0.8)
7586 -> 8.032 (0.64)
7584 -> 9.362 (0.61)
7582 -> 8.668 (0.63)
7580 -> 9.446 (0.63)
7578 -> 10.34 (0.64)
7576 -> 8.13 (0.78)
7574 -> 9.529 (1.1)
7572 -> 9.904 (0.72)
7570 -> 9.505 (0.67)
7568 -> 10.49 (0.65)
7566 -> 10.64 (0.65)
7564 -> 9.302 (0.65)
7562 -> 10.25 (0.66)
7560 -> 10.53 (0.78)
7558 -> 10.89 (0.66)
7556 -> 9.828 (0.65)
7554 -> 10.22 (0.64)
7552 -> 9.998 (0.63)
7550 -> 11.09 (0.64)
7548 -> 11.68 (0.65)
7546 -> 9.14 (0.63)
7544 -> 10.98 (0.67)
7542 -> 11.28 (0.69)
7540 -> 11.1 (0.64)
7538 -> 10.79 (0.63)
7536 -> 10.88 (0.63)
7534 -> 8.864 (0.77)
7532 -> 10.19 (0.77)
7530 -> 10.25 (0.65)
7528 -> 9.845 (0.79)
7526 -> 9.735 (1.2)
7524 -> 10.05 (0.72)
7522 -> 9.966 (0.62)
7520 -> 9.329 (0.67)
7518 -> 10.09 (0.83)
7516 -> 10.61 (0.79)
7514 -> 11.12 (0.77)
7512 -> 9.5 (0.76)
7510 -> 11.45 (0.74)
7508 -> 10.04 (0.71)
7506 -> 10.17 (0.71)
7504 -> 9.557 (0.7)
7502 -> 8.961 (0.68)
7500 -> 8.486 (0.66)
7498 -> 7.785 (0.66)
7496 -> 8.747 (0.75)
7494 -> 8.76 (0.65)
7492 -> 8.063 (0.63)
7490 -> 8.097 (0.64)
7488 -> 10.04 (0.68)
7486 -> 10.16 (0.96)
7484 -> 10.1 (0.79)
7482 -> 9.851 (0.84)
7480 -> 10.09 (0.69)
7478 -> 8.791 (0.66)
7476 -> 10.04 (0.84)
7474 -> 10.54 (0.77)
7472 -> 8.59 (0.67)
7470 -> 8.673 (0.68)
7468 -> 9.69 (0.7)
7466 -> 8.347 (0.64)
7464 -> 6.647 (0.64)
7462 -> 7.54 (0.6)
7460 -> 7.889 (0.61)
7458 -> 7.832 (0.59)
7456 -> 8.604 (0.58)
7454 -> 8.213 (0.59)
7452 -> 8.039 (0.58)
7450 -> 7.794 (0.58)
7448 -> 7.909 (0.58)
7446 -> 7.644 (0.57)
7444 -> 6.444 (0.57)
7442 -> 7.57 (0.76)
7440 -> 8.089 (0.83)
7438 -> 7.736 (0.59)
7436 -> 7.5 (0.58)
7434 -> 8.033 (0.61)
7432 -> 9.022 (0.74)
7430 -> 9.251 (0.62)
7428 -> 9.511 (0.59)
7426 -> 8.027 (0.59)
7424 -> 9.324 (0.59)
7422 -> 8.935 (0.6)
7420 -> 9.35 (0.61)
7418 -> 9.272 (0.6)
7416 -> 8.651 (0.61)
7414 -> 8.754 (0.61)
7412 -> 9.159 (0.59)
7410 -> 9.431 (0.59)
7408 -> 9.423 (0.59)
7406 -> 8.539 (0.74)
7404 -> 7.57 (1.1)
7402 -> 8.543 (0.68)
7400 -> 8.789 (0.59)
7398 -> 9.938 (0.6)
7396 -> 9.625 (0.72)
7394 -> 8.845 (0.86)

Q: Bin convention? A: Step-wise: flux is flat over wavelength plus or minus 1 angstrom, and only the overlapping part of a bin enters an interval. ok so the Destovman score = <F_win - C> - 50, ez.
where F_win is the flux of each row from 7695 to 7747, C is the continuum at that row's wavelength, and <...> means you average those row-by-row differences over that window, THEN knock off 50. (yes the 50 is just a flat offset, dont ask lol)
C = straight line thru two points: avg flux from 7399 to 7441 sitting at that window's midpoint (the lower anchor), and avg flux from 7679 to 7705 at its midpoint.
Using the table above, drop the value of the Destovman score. -50.3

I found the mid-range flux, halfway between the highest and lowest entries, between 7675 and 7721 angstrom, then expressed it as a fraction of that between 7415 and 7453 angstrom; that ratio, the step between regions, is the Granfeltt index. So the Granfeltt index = 1.36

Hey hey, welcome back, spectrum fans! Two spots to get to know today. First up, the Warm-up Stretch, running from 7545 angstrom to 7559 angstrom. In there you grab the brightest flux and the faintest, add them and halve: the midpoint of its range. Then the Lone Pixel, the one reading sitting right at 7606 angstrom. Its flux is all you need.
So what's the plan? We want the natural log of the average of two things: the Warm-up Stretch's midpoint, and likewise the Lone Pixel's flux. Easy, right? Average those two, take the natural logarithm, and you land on 2.20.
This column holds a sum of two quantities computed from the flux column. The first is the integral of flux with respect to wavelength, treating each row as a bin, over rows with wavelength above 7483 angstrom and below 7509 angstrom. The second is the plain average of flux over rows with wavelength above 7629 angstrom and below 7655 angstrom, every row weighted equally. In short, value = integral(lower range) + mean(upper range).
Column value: 250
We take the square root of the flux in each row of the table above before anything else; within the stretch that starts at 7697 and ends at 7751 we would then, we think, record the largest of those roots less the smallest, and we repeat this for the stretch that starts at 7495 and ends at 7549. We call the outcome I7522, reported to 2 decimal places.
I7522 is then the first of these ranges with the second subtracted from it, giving -0.16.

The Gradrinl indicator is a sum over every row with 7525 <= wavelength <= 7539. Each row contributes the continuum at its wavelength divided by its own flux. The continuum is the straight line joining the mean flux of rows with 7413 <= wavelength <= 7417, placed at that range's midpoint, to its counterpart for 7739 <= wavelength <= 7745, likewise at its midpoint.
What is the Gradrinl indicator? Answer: 6.7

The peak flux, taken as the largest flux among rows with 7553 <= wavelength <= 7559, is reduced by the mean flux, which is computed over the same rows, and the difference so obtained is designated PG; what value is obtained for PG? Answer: 0.6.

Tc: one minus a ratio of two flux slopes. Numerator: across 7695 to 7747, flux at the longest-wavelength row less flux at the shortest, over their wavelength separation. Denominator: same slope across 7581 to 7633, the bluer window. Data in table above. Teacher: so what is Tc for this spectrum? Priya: -0.9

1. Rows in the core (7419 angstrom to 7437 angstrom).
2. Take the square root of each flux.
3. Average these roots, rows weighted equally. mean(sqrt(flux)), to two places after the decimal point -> 2.96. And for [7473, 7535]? 3.10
